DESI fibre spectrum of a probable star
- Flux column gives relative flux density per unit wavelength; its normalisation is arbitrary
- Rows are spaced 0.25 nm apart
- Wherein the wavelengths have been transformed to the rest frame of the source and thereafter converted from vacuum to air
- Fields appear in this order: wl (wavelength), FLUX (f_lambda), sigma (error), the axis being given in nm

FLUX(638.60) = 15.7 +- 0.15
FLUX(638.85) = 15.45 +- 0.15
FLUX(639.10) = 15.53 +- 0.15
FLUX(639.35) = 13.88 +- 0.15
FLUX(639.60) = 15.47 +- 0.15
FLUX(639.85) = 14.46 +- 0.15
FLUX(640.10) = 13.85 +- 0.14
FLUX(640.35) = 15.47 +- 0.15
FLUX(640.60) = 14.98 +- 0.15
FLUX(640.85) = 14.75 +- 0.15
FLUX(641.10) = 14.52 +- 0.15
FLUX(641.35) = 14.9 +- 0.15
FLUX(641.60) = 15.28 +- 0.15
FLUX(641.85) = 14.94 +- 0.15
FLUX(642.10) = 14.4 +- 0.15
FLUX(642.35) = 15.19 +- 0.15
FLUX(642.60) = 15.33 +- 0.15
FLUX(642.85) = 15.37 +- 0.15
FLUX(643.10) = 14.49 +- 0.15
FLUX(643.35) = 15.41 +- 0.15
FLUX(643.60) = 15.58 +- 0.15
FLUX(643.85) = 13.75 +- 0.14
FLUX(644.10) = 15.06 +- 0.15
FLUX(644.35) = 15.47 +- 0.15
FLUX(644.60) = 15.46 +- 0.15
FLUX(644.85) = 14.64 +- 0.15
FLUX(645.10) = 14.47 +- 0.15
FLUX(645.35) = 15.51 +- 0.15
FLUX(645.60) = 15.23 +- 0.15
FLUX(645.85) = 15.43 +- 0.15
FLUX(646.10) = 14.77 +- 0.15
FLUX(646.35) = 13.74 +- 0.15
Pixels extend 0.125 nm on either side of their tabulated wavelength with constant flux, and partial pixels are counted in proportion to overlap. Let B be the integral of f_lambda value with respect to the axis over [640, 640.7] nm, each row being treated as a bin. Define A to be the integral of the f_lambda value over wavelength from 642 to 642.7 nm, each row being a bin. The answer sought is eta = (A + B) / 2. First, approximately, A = 10.5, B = 10.35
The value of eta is 10.4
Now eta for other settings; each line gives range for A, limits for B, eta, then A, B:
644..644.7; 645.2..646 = 11.5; 10.7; 12.27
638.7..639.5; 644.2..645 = 12.1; 12.0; 12.13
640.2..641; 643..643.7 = 11.3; 12.0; 10.62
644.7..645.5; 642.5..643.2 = 11.2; 11.9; 10.55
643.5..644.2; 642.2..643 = 11.3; 10.3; 12.19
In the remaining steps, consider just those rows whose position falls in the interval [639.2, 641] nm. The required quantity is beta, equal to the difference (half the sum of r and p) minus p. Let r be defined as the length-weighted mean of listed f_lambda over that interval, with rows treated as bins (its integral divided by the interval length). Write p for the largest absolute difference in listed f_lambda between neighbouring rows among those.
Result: 6.54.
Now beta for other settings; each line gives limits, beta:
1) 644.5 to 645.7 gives 7.01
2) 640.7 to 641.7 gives 7.24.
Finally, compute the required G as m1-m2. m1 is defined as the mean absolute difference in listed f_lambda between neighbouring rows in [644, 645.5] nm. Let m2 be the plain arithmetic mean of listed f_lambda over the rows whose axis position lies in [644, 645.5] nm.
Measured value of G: -14.6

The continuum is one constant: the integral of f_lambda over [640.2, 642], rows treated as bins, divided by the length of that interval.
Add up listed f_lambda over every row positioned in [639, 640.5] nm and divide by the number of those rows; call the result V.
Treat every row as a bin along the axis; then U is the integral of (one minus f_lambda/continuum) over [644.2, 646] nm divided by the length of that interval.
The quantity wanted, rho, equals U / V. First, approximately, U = -0.014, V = 14.8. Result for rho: -0.0010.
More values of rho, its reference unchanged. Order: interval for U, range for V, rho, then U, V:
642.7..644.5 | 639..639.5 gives -0.0003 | -0.005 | 14.7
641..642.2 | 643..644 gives 0.0006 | 0.009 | 14.8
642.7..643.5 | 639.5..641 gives -0.0007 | -0.011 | 14.8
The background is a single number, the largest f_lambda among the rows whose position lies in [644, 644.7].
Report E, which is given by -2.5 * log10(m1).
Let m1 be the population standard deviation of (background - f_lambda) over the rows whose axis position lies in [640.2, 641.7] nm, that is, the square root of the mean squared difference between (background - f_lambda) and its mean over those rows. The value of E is 1.2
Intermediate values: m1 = 0.32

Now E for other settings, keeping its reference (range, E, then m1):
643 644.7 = 0.5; 0.63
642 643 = 1.0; 0.39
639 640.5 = 0.3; 0.74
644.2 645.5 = 0.9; 0.46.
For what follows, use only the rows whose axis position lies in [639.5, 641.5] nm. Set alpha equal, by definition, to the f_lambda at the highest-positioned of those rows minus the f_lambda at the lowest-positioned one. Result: -0.6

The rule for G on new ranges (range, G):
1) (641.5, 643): -14.7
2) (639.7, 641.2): -14.0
